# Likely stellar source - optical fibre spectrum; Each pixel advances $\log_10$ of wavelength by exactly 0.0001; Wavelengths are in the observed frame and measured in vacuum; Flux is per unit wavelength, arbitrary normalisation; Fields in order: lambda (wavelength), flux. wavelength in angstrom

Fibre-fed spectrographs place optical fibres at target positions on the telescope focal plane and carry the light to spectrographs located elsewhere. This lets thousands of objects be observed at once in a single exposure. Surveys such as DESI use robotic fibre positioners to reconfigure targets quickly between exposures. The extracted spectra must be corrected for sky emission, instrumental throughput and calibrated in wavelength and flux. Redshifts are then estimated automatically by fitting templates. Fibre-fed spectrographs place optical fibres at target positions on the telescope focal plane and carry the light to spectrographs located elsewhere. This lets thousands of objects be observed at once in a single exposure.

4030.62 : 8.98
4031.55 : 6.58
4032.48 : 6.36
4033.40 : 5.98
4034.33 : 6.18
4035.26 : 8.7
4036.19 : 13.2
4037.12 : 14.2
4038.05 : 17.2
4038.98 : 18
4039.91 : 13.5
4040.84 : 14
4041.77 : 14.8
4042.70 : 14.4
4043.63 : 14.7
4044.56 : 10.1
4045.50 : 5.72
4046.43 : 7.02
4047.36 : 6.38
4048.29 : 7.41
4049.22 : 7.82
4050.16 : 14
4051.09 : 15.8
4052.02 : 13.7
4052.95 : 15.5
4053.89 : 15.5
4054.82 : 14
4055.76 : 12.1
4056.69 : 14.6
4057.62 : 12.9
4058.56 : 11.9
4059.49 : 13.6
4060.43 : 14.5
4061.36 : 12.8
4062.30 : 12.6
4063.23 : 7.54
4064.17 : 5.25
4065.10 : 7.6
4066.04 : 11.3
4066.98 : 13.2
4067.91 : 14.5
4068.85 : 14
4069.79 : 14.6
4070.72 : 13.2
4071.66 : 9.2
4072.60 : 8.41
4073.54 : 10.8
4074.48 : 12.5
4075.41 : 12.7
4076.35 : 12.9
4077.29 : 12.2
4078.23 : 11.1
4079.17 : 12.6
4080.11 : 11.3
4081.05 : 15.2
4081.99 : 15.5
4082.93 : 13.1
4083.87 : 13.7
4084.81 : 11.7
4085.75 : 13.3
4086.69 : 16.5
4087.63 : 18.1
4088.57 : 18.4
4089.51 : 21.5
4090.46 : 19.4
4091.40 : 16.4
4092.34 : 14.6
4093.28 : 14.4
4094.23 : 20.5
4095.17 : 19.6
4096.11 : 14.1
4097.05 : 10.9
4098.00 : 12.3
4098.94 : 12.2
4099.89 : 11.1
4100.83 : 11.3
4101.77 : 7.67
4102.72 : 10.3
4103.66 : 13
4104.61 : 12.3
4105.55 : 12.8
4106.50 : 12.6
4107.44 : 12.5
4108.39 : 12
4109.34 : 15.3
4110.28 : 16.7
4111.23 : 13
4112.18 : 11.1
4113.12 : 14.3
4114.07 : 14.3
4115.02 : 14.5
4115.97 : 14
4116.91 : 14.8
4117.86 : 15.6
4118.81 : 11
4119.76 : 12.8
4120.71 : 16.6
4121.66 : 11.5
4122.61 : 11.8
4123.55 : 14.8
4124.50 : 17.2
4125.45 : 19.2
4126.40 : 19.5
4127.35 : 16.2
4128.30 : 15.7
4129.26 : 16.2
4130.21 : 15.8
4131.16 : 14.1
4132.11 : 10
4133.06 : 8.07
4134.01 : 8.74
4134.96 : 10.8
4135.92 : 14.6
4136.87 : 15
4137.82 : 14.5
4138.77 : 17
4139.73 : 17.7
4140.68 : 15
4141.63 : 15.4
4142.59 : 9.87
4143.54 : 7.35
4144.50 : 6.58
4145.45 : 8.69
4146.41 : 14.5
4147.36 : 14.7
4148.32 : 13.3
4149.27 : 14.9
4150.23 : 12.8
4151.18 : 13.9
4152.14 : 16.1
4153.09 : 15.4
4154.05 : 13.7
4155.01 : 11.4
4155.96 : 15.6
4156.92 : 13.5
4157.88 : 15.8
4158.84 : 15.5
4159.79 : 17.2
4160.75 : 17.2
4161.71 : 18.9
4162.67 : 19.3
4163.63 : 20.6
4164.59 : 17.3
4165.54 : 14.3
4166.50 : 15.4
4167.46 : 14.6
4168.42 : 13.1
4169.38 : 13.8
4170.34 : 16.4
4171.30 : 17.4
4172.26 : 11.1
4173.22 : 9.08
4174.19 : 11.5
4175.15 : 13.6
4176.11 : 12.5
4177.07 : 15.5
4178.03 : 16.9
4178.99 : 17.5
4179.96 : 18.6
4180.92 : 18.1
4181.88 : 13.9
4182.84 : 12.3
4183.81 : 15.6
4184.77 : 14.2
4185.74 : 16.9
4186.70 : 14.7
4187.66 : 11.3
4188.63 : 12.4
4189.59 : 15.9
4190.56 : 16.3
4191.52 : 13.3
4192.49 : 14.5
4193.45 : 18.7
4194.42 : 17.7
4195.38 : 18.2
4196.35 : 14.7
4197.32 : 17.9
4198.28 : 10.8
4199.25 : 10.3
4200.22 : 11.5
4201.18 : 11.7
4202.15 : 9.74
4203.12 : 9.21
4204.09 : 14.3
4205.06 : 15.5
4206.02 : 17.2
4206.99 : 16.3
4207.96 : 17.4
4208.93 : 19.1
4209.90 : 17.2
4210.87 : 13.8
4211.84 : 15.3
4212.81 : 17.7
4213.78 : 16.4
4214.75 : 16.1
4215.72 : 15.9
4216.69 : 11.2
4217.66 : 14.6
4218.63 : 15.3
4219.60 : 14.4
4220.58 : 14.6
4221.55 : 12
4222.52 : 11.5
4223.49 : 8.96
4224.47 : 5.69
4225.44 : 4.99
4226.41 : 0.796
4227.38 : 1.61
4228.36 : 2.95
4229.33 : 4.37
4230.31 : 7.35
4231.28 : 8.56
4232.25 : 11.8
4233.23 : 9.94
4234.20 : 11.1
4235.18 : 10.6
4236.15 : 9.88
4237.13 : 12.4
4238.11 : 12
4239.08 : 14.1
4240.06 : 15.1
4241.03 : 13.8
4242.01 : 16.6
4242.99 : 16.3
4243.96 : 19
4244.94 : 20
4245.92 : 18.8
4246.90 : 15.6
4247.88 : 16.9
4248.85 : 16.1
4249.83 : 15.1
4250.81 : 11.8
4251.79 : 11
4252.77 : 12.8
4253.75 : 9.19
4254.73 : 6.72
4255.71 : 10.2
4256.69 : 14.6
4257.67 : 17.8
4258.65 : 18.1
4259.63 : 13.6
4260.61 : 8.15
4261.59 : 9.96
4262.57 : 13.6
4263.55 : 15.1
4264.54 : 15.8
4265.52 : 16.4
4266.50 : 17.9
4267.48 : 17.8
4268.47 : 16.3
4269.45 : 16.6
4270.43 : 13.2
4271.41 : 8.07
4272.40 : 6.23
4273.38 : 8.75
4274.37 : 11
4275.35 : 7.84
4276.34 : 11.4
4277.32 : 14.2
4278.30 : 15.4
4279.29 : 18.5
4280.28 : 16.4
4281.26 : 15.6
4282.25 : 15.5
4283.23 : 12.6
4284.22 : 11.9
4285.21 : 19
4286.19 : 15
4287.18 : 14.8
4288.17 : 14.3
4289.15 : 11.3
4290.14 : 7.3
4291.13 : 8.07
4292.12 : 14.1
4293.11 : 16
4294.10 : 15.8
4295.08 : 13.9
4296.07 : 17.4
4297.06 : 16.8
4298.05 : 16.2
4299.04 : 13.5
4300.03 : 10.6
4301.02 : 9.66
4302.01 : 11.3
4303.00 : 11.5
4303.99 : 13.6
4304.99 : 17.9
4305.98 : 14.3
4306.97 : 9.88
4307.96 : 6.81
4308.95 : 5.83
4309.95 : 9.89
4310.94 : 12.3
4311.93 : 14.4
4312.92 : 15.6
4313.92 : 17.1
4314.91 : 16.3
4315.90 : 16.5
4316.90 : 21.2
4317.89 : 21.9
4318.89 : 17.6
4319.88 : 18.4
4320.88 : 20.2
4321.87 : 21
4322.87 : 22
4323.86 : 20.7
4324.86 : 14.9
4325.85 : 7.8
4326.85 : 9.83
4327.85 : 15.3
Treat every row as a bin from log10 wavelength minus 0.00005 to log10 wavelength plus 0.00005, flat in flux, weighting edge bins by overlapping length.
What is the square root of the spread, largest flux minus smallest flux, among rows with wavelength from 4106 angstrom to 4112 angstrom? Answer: 2.2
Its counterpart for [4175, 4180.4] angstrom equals 2.5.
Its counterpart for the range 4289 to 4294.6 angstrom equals 2.9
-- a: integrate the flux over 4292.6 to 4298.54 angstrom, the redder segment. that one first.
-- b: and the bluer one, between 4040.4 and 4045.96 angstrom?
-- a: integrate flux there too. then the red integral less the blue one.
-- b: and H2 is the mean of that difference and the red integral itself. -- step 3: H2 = 61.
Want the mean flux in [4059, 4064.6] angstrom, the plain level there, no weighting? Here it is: 11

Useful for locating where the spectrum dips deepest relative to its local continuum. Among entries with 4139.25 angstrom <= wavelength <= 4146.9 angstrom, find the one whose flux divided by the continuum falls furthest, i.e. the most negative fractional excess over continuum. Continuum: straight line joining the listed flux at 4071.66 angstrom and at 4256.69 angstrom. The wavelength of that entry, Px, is 4144.50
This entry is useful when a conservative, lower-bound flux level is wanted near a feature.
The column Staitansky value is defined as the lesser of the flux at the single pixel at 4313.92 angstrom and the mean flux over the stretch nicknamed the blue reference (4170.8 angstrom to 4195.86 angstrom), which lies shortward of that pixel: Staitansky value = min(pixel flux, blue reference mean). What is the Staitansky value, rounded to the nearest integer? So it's 15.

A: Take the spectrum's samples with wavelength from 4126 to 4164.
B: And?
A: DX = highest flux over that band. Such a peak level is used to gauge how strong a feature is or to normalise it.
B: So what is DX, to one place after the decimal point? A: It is 20.6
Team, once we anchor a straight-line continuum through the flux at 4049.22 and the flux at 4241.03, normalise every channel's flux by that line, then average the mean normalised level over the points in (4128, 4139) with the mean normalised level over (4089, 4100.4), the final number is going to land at 1.5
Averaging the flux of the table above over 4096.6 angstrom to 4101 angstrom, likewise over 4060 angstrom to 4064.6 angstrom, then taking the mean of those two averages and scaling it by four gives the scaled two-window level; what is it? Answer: 44.2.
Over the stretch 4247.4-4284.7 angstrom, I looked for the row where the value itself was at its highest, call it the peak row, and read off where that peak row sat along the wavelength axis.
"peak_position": 4279.29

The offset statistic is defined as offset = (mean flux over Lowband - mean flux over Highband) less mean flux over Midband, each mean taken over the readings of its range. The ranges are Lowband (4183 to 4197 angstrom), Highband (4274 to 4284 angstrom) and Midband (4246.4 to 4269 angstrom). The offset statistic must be -12.5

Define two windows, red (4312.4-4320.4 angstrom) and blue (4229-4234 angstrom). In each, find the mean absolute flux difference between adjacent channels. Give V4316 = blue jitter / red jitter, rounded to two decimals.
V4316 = 1.25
